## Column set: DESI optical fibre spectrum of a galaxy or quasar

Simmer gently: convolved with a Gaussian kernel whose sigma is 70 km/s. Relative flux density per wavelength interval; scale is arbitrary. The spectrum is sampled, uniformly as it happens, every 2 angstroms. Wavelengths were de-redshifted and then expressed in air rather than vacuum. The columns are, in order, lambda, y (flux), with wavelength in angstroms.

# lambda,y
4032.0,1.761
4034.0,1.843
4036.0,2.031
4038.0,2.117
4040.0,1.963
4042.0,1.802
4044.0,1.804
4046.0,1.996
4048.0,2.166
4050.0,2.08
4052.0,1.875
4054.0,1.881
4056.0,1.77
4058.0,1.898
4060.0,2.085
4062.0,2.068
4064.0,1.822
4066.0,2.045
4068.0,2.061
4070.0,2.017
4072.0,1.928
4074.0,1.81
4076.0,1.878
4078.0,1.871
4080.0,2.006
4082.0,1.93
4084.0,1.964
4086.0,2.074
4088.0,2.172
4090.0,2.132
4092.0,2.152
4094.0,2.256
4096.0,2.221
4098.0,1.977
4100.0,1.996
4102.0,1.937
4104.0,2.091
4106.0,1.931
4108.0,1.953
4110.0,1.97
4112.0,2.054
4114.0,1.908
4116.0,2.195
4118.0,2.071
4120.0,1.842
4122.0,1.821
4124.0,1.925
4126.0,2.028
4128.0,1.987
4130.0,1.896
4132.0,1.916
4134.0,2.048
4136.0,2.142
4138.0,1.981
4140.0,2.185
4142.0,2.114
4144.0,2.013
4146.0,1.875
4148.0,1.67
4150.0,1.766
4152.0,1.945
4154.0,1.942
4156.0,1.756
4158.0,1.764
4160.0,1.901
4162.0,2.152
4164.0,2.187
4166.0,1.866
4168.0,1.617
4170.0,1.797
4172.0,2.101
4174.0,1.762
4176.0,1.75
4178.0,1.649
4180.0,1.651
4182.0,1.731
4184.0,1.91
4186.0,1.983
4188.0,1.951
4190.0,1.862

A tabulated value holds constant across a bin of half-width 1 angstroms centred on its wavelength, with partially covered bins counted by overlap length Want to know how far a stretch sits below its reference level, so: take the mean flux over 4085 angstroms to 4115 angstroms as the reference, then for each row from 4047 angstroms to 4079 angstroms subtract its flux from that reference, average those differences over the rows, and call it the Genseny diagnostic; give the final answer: 0.10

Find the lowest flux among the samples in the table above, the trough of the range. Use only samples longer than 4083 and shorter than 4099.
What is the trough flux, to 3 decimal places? 1.964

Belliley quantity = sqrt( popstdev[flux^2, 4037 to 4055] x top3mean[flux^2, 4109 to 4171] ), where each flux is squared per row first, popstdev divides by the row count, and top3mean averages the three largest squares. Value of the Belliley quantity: 1.55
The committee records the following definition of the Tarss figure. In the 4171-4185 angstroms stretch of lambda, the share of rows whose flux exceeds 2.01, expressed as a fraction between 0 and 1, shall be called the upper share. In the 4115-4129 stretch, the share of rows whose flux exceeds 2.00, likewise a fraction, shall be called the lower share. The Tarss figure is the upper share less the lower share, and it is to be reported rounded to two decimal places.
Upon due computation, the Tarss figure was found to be -0.29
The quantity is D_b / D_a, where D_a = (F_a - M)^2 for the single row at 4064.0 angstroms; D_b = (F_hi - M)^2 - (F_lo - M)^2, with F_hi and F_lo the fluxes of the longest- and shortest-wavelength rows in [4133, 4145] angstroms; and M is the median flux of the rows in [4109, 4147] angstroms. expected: 0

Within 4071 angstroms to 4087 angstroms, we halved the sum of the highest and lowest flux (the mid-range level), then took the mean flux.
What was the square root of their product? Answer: 1.94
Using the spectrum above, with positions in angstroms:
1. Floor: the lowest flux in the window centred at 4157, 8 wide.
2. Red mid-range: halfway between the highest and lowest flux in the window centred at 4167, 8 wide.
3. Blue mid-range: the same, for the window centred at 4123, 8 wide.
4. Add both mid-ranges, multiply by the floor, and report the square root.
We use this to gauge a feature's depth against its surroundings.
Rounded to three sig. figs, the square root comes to 2.59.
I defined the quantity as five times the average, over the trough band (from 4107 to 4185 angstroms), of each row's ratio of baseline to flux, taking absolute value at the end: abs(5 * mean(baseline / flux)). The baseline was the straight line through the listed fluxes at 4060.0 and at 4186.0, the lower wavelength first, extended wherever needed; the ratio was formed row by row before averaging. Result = 5.29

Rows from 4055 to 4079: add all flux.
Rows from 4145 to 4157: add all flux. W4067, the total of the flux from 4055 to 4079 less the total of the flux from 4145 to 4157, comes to 12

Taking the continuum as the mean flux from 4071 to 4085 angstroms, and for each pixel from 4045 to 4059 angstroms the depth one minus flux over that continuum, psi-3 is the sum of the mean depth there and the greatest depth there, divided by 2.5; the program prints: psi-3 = 0.02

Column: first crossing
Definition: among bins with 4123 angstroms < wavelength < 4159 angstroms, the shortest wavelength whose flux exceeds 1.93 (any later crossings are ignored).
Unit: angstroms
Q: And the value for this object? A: 4126.0 angstroms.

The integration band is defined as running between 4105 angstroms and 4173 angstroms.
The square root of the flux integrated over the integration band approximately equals 11.5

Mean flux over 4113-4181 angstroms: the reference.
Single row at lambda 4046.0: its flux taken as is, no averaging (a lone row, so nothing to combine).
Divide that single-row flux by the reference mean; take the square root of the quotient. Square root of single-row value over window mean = 1.02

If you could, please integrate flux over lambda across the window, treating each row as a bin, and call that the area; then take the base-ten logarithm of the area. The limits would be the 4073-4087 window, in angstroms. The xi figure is 1.432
